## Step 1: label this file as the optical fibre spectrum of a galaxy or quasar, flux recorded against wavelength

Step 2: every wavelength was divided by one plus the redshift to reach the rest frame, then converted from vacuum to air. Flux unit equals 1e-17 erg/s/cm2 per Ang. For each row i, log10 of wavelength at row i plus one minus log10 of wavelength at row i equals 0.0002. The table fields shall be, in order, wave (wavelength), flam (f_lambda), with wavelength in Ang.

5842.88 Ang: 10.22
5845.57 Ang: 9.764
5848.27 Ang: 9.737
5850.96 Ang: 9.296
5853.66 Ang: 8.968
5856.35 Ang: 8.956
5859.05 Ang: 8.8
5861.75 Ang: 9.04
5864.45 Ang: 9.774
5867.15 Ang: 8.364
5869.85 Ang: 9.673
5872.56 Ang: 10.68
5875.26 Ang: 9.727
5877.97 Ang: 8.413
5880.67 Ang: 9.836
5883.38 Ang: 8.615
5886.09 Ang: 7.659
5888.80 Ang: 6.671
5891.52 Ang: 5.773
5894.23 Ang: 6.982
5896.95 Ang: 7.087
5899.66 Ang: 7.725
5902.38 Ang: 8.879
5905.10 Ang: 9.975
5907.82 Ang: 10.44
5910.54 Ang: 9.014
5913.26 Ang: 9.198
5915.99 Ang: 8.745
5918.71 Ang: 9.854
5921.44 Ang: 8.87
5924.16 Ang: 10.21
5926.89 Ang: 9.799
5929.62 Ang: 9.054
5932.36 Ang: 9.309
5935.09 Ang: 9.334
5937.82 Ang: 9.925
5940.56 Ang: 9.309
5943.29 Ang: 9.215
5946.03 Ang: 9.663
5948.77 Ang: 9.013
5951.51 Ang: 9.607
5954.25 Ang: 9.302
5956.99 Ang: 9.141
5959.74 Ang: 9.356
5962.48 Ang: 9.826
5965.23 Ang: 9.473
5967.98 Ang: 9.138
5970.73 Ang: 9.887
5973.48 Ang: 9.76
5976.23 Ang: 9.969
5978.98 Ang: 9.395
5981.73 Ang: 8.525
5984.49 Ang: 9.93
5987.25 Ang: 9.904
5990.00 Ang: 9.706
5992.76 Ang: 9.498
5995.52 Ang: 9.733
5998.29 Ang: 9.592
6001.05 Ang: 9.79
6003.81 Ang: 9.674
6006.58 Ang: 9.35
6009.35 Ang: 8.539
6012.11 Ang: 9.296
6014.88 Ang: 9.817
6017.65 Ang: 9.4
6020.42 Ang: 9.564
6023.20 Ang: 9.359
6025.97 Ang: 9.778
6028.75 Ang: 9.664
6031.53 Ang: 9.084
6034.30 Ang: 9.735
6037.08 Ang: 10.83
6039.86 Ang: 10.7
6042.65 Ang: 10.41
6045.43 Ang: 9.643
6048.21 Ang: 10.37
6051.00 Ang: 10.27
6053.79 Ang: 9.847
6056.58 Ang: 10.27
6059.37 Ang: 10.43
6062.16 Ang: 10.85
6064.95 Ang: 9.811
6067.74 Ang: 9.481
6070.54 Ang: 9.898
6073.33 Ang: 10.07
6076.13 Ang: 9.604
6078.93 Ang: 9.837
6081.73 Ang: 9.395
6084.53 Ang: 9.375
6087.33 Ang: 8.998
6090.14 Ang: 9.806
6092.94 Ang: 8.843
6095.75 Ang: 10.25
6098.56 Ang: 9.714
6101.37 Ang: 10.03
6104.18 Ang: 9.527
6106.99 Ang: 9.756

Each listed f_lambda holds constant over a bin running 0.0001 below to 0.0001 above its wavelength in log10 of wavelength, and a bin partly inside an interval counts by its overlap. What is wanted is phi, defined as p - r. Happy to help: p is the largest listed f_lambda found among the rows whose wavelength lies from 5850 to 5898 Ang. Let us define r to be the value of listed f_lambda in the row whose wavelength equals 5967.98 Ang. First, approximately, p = 10.68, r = 9.138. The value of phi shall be 1.54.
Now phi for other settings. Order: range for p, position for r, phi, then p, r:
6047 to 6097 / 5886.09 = 3.19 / 10.85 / 7.659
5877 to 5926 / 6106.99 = 0.68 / 10.44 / 9.756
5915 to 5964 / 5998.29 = 0.62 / 10.21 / 9.592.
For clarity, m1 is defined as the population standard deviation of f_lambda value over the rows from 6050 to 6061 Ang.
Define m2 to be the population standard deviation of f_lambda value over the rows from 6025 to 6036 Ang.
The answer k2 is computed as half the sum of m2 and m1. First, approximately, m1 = 0.22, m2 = 0.28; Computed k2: 0.25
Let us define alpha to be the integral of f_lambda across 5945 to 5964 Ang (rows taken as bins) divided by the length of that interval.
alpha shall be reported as 9.4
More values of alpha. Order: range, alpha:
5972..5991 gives 9.6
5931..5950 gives 9.4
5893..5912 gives 8.6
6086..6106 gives 9.6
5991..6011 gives 9.5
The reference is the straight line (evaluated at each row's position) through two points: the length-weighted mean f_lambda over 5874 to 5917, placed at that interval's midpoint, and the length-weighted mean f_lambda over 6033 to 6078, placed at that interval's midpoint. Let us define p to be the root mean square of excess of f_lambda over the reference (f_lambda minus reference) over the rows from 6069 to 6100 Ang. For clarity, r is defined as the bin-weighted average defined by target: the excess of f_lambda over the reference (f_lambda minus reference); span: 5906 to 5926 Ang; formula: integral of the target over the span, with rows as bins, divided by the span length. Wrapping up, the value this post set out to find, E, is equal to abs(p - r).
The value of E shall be 0.08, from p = 0.94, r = 0.86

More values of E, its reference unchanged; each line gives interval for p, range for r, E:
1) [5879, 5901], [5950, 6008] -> 1.22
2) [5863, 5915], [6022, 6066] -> 1.34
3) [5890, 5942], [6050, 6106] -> 1.69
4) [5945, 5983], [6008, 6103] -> 0.83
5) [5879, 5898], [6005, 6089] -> 1.79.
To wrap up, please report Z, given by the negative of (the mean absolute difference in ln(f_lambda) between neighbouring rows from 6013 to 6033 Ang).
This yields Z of -0.033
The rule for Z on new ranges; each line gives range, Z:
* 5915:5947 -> -0.064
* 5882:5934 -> -0.096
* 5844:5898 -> -0.092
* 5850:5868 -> -0.053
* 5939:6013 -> -0.044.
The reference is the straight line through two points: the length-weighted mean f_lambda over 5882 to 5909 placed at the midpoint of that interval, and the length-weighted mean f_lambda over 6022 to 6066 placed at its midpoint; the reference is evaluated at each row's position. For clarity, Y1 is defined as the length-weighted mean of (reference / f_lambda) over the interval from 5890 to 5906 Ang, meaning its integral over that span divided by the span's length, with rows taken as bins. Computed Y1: 1.07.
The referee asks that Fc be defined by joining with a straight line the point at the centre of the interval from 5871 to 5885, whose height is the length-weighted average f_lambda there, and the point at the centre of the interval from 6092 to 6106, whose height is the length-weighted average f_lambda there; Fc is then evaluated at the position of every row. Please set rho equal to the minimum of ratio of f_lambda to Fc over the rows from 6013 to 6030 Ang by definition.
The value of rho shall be 0.97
